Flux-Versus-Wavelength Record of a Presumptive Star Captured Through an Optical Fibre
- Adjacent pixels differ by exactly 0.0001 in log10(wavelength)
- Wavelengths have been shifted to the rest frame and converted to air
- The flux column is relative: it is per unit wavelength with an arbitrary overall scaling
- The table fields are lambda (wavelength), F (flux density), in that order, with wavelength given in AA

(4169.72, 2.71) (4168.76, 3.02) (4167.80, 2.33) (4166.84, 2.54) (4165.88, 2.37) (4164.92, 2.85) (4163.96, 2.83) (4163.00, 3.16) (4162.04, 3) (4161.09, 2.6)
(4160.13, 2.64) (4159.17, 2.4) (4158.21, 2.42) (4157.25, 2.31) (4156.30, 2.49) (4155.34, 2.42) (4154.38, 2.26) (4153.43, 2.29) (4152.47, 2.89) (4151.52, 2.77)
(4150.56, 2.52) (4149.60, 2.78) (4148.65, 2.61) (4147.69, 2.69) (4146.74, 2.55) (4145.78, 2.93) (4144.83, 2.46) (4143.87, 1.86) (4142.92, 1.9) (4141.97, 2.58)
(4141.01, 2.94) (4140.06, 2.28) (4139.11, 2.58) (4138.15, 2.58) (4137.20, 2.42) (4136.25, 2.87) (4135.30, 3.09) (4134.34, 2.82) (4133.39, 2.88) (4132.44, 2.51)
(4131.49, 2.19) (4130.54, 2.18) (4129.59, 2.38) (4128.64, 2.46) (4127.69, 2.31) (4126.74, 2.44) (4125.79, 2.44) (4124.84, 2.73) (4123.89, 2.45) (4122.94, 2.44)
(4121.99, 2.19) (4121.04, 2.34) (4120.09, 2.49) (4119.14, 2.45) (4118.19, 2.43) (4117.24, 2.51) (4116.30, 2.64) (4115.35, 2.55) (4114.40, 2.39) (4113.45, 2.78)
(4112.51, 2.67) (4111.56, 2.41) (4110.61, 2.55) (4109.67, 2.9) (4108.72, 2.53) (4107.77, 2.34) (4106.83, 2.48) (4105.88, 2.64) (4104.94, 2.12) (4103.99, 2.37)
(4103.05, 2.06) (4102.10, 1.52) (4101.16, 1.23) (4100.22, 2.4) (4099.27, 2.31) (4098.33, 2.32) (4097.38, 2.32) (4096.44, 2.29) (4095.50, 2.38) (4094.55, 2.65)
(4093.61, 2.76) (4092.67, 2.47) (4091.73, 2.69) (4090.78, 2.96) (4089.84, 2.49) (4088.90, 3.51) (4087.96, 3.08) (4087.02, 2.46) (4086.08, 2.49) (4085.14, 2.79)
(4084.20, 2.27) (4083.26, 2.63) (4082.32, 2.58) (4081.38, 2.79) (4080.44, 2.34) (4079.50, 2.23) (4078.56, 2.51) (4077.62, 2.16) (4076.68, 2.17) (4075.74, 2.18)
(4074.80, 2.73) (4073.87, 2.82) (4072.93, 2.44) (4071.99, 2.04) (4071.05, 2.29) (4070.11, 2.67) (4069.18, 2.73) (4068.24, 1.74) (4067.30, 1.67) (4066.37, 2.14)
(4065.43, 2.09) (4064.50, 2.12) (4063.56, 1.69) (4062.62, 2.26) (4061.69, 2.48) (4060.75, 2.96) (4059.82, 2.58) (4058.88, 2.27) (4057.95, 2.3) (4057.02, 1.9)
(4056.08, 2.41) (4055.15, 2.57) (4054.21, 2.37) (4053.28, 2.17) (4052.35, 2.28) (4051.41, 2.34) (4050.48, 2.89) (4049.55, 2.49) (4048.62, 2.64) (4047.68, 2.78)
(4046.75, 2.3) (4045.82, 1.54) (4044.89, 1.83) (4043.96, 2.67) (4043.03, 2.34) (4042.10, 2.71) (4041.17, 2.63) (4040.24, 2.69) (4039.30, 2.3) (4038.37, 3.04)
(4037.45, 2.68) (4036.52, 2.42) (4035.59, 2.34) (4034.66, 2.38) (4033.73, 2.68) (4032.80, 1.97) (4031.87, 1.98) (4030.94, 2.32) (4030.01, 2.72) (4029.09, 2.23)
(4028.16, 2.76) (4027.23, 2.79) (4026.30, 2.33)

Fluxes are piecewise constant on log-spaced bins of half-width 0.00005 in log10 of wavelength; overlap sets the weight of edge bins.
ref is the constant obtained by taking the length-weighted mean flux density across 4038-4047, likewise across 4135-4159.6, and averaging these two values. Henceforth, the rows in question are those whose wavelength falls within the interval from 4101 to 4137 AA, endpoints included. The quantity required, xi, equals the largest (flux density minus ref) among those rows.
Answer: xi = 0.62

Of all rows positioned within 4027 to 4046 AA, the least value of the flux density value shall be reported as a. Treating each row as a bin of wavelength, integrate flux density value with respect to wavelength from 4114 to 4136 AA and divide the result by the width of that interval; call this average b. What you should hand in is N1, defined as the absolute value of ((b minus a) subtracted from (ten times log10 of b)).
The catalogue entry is 3.02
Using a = 1.54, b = 2.50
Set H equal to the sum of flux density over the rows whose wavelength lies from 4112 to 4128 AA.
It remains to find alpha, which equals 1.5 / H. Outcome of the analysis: 0.0355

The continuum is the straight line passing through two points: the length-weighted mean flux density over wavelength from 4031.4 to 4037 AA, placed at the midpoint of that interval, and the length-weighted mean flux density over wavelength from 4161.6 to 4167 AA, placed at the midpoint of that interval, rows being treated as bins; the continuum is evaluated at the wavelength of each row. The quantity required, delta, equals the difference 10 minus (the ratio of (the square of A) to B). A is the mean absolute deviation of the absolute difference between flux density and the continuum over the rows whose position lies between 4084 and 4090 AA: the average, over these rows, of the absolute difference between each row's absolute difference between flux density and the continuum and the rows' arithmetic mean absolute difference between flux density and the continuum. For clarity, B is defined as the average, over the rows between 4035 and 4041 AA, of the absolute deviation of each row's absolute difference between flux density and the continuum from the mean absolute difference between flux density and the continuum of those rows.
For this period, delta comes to 9.65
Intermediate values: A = 0.27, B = 0.22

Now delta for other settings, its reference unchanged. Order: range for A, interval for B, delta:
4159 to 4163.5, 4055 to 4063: 9.94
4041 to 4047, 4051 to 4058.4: 9.69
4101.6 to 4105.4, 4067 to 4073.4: 9.72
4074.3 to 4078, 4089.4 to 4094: 10.00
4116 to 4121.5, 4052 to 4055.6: 9.95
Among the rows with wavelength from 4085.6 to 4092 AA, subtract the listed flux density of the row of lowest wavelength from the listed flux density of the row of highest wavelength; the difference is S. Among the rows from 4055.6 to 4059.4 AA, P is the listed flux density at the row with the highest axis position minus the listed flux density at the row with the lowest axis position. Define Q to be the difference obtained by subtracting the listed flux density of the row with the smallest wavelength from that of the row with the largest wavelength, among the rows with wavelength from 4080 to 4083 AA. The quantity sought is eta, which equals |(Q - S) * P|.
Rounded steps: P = -0.14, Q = 0.24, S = 0.20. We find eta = 0.01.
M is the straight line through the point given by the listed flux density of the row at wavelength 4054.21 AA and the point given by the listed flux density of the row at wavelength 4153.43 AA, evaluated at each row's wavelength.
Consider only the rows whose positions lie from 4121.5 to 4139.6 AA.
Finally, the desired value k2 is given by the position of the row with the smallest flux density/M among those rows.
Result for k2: 4130.54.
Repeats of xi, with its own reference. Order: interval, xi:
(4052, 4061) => 0.49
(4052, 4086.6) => 0.49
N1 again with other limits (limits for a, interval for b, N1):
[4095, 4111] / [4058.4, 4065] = 2.58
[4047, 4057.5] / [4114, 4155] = 3.39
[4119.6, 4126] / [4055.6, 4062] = 3.60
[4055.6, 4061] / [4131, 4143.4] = 3.44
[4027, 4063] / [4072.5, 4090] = 3.07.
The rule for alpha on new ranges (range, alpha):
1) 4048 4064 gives 0.0369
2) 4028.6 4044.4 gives 0.0356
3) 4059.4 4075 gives 0.0380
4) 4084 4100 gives 0.0339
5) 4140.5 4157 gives 0.0349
